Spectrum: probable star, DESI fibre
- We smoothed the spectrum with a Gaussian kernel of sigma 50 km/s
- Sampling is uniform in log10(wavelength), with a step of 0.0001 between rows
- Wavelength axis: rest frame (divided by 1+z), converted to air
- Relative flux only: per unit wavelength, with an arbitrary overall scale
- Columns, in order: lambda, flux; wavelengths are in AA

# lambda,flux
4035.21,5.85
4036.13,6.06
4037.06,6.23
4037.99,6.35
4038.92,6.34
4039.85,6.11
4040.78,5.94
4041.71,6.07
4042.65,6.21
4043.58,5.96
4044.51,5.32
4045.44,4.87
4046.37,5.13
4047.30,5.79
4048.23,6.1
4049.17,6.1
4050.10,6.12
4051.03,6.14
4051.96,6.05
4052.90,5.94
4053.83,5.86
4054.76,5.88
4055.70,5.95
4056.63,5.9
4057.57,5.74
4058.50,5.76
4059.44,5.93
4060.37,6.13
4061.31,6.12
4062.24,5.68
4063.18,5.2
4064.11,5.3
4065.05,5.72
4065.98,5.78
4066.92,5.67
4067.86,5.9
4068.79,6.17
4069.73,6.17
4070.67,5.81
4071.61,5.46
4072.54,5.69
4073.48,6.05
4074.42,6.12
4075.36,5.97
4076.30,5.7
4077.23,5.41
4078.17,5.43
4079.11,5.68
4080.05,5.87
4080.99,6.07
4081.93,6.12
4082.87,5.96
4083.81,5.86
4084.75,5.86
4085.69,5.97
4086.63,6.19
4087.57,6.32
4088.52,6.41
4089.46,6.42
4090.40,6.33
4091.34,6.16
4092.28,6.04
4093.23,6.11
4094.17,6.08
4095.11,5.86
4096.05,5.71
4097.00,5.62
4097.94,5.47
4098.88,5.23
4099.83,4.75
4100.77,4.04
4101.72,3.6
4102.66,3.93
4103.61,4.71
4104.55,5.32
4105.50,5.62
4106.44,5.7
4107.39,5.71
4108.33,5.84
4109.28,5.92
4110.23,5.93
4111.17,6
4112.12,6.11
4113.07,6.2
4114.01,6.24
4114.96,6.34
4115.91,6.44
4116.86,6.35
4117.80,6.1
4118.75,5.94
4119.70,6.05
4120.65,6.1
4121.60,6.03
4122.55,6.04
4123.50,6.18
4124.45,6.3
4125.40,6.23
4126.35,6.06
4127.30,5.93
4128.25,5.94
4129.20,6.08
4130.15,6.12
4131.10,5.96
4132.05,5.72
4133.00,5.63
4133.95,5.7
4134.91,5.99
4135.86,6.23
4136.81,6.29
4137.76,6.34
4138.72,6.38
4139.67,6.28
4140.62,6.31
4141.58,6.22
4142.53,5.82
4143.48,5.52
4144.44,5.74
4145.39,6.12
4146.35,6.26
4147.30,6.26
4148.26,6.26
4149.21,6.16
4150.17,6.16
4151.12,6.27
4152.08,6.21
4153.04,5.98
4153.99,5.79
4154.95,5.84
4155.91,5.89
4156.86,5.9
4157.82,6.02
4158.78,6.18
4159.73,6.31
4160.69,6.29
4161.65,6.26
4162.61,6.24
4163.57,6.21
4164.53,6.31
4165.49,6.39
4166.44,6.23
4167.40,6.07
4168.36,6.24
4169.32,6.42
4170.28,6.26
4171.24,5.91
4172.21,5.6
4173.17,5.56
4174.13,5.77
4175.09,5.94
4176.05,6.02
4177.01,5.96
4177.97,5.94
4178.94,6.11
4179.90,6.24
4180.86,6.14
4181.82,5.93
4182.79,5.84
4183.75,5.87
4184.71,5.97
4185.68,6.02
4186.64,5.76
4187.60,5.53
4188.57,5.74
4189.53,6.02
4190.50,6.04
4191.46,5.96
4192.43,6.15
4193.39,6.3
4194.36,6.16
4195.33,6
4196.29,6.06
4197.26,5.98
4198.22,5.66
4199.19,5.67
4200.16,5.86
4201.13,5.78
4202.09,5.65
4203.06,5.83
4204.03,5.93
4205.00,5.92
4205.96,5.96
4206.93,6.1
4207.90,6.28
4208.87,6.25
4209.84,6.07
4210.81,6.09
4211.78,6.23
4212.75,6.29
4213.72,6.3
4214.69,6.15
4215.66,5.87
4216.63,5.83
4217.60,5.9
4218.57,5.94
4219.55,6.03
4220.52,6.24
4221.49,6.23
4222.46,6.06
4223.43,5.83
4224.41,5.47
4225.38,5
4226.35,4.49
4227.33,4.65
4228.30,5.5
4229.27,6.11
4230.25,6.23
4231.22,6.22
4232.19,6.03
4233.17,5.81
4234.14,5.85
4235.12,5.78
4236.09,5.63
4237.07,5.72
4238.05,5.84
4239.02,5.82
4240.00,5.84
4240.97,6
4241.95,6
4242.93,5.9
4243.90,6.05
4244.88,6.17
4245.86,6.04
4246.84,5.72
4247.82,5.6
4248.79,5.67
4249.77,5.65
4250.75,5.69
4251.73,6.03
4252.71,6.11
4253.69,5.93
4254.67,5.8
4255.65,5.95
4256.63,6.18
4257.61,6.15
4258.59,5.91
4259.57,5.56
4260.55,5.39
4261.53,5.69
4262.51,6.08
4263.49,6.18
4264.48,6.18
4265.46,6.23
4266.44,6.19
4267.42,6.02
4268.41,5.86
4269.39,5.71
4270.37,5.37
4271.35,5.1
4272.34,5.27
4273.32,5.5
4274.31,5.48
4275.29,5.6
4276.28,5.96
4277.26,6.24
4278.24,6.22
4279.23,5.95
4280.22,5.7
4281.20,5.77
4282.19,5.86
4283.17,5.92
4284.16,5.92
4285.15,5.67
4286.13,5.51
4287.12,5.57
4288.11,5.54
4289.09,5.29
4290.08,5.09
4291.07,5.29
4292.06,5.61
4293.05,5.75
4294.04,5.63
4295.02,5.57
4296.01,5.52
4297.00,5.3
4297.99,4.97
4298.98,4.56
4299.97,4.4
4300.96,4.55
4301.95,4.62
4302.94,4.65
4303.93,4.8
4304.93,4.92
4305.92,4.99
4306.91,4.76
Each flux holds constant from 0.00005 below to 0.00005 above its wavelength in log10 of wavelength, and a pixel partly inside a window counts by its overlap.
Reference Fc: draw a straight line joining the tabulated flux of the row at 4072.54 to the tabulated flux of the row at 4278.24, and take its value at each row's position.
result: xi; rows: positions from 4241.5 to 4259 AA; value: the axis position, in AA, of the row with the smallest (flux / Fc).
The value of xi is 4247.82 AA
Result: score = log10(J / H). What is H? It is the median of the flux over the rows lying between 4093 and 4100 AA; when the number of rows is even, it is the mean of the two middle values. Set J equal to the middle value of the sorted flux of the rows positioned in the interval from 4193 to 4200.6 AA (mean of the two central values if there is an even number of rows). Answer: 0.024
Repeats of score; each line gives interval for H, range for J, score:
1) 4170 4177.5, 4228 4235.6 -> 0.001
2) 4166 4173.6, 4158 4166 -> 0.009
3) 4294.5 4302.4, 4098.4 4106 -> -0.006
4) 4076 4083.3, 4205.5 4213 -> 0.028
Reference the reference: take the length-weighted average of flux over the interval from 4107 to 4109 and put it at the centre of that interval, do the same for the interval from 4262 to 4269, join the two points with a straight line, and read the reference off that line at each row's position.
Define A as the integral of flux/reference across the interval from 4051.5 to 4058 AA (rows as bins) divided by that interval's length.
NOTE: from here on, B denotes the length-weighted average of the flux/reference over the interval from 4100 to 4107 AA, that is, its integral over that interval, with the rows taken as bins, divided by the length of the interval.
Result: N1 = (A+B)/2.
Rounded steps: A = 1.04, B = 0.81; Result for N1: 0.92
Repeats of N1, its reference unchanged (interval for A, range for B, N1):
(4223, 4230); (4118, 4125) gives 0.96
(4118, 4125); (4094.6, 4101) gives 0.98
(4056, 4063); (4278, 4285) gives 0.99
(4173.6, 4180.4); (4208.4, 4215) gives 1.02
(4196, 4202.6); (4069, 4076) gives 1.00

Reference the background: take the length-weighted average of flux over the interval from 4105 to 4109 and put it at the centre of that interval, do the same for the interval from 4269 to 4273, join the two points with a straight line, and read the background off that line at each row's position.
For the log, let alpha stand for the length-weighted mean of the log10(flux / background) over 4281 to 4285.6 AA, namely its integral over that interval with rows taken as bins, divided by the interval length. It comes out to 0.038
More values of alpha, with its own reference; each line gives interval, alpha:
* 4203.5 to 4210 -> 0.042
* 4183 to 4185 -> 0.027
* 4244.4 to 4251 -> 0.029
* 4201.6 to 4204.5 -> 0.022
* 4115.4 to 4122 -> 0.033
